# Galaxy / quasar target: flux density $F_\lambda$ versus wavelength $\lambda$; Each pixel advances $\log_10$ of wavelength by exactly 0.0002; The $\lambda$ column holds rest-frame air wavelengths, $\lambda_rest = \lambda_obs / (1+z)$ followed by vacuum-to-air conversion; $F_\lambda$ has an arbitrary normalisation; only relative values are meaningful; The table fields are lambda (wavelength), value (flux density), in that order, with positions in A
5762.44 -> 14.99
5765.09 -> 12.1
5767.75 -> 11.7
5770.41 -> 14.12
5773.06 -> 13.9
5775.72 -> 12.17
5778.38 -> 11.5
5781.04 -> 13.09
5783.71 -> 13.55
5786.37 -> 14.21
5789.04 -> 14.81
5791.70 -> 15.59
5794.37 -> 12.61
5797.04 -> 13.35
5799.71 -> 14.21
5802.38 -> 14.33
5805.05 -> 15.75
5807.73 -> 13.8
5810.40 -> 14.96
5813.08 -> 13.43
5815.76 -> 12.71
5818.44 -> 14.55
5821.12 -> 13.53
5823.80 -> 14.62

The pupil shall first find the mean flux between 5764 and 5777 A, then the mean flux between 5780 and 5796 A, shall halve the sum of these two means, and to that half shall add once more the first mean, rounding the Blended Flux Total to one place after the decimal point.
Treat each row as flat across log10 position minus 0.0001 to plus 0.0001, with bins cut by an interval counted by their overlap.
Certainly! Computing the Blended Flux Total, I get 26.2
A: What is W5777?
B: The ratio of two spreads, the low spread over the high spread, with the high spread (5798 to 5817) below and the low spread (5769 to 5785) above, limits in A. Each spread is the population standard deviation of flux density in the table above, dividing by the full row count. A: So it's 1.02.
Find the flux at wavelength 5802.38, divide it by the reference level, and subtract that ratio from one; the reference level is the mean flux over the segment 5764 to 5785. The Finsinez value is -0.12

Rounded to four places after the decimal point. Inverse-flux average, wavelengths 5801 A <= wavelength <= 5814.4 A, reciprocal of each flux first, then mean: 0.0694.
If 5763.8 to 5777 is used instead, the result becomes 0.0786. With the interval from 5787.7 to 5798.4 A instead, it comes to 0.0715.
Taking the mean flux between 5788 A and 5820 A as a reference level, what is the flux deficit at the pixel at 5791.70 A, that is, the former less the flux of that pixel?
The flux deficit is -1.4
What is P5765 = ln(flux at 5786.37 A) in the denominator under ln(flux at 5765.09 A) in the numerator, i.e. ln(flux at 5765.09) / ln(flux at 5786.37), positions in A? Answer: 0.939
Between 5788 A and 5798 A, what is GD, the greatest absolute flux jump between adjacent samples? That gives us 3.0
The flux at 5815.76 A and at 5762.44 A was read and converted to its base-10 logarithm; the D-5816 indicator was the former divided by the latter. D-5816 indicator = 0.94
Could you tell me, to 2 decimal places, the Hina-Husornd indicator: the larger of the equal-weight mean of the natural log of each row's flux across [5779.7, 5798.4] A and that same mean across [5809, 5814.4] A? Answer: 2.65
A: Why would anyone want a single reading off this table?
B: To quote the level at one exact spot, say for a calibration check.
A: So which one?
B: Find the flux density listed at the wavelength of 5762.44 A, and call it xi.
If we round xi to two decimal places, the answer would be 14.99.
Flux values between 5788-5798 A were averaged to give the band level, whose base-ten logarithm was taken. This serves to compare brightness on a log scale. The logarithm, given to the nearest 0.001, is 1.149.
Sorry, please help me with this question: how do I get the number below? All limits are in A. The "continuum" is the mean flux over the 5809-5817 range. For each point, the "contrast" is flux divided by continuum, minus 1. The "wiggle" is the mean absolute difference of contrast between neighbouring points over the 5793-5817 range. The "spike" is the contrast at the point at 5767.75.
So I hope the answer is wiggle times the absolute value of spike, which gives 0.011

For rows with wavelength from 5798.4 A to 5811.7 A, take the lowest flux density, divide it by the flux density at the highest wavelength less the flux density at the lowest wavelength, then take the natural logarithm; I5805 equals 2.9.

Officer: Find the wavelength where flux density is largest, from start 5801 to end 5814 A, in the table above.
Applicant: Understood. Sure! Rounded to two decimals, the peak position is 5805.05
